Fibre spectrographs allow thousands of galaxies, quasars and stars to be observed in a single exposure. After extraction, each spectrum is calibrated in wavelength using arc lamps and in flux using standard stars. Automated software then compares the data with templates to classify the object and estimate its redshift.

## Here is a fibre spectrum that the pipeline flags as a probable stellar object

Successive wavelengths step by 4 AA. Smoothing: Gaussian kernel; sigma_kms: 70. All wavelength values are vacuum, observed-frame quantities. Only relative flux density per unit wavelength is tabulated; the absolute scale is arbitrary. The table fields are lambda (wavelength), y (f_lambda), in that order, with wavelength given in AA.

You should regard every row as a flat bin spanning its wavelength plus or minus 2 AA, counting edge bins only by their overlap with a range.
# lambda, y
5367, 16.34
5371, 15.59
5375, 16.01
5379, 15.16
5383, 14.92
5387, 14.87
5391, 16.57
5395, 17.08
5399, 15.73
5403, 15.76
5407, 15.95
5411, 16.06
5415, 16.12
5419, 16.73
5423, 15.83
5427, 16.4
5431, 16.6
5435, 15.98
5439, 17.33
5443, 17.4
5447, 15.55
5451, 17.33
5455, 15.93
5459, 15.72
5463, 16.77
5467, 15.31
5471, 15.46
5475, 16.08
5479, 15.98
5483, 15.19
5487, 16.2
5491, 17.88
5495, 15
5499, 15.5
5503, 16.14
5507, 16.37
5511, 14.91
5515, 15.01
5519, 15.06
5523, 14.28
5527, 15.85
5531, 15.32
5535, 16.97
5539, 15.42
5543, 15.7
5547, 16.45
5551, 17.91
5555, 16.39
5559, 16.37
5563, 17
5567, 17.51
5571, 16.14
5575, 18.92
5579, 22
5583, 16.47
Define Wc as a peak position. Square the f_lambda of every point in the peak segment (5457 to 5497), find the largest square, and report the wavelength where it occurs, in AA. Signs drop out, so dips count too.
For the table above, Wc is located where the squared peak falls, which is 5491 AA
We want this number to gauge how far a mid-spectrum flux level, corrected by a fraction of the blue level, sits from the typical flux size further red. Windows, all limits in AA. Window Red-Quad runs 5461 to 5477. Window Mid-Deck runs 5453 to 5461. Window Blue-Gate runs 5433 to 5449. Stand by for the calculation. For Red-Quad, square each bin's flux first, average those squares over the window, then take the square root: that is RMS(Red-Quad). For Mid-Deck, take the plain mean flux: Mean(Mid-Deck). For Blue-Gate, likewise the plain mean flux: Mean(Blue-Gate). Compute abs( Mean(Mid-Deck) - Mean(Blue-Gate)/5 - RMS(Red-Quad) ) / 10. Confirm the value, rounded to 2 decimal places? 0.34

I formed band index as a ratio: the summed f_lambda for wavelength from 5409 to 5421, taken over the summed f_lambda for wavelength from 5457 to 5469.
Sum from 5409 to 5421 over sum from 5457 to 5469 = 1.02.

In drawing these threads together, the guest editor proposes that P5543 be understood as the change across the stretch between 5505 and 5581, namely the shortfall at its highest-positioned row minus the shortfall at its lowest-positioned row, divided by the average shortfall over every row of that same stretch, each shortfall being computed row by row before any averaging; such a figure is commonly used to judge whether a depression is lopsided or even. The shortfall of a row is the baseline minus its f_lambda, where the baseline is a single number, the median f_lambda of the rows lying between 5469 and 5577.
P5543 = 13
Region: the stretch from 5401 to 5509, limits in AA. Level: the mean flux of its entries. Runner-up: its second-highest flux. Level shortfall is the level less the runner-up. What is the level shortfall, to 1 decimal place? -1.2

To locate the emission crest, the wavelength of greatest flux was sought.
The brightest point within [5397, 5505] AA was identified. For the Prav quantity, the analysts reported 5491 AA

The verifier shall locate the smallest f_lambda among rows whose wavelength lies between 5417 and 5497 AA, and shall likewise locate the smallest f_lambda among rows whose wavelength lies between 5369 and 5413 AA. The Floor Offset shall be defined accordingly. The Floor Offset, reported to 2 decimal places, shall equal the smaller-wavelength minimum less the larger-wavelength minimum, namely -0.13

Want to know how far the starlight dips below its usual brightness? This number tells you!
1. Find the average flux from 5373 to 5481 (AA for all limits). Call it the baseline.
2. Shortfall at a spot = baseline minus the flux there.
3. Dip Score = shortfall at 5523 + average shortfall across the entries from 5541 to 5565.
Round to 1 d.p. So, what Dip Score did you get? 1.3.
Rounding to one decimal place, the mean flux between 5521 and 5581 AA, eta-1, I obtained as 16.8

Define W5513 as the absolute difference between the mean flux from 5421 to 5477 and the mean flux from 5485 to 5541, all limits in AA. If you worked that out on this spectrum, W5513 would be 0.56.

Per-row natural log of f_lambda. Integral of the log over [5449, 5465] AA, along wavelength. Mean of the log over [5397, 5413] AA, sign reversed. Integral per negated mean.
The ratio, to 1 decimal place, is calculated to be -16.2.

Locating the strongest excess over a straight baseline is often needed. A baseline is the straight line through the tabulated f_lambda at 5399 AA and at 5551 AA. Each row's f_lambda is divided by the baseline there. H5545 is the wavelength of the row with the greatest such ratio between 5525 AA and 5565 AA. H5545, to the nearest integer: 5551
